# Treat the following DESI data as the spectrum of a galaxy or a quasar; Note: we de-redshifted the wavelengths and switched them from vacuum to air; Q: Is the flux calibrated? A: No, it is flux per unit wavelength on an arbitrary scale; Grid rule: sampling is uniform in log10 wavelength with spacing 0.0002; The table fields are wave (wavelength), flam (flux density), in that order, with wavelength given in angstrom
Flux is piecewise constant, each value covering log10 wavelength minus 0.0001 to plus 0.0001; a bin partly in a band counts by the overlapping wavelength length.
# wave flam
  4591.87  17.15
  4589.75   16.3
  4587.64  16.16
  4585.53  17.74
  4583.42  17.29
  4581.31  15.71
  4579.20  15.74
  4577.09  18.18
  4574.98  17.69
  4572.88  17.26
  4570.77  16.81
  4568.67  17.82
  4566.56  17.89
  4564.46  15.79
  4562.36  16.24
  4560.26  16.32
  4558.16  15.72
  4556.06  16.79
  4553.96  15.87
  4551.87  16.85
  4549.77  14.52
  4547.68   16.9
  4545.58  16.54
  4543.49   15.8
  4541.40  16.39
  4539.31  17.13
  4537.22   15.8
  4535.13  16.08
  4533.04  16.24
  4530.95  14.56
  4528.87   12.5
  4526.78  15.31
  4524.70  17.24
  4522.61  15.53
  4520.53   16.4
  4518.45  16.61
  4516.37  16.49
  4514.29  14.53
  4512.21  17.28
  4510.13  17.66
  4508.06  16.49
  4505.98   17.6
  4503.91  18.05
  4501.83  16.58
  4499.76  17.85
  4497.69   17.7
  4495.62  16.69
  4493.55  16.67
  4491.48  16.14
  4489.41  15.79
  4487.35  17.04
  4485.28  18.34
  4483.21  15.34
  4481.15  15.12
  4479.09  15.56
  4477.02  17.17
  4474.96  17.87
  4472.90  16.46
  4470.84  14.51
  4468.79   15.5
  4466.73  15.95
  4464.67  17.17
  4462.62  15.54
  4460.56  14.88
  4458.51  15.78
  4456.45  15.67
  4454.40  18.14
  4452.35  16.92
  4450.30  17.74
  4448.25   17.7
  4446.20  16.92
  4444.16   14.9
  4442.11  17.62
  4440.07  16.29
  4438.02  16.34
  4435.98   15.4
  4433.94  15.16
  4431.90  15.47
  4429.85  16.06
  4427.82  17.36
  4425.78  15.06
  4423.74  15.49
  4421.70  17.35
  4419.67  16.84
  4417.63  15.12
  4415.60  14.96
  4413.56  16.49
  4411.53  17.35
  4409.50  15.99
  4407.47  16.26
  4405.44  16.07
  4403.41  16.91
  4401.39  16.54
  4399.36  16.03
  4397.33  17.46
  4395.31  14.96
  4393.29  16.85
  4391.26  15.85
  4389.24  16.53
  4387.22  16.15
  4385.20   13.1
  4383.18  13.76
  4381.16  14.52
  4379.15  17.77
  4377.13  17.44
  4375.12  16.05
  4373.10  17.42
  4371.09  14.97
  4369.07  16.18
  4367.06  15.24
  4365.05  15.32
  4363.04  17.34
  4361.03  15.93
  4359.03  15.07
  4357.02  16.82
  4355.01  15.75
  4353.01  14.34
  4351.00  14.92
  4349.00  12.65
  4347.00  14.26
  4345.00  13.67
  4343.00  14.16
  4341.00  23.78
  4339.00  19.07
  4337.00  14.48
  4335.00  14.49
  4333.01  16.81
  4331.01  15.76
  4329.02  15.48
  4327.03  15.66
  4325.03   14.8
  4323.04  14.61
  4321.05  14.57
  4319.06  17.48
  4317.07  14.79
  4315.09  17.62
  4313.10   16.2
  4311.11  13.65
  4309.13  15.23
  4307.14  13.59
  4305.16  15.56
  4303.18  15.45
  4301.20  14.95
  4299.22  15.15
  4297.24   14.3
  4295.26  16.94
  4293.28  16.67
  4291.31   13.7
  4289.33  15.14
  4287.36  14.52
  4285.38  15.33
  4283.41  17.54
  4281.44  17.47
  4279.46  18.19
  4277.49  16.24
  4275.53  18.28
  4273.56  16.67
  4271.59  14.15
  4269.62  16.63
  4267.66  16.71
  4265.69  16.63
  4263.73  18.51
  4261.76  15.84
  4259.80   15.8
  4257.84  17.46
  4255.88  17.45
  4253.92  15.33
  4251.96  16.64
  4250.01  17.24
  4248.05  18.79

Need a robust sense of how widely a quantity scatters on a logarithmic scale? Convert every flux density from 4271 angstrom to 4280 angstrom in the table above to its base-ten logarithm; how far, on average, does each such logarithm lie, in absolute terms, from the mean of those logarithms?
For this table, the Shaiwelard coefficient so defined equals 0.032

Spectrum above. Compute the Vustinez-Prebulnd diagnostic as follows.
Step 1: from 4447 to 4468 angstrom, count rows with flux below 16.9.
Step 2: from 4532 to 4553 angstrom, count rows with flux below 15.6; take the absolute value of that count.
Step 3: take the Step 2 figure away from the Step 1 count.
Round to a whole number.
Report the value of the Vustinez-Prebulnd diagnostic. 4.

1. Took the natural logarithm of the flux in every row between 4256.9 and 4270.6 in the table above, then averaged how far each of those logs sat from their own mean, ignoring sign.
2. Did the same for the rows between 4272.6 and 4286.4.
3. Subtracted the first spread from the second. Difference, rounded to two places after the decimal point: 0.01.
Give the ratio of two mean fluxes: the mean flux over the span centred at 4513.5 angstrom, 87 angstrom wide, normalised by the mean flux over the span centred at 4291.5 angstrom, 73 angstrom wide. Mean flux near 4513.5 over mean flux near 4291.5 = 1.03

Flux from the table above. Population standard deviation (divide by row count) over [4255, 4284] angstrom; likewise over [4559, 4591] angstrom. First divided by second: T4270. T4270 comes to 1.3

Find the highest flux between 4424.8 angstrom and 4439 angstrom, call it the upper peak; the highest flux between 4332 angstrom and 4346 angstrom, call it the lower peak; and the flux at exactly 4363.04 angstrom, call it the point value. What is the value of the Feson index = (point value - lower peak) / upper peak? -0.37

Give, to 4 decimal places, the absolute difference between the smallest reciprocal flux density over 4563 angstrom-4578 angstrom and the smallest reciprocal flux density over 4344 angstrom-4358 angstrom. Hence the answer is 0.0044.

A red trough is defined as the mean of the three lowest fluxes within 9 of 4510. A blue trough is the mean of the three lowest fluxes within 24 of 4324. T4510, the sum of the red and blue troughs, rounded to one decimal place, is 29.5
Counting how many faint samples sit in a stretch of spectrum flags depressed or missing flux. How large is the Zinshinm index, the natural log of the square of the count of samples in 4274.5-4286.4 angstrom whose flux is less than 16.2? 0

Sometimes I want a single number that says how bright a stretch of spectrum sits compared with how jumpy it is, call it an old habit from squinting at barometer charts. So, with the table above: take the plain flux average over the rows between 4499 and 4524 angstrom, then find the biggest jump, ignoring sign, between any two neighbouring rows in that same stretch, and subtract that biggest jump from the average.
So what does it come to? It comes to 14.0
